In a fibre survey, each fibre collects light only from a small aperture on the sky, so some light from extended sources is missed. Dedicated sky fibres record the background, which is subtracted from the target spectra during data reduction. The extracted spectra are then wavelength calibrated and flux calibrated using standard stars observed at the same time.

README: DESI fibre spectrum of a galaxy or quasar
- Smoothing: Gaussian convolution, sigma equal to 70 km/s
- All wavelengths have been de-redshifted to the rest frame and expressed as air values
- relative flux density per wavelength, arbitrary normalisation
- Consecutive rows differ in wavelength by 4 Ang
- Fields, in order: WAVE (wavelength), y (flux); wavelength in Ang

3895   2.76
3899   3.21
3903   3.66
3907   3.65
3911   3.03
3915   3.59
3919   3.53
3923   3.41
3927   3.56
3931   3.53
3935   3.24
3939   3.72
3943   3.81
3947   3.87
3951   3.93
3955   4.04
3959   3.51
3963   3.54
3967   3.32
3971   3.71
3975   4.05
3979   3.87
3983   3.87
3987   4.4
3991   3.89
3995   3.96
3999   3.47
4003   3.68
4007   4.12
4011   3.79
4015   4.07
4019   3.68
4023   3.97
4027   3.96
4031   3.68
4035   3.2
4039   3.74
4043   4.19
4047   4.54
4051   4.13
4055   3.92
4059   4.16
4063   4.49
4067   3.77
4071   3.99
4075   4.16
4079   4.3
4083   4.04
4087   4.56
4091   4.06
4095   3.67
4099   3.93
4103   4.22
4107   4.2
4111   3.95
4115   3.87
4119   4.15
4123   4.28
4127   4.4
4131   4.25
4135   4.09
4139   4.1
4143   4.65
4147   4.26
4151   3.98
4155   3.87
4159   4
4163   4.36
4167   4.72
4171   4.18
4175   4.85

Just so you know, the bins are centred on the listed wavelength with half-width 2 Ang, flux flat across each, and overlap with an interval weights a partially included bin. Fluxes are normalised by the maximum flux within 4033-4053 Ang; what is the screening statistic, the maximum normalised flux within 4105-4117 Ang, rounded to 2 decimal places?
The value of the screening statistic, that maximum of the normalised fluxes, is 0.93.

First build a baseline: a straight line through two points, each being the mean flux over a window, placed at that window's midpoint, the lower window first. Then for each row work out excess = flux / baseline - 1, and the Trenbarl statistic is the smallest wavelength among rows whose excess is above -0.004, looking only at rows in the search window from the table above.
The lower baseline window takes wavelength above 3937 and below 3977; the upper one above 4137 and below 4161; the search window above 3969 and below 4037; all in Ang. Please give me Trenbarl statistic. 3975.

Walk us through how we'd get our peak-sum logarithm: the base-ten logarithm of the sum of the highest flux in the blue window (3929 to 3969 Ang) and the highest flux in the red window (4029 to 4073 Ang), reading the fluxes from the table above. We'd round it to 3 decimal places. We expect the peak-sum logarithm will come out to 0.933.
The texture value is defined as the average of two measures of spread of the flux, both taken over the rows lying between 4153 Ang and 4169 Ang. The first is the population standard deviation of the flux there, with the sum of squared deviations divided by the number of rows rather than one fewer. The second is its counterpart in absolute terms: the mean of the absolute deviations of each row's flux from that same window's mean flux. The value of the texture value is 0.317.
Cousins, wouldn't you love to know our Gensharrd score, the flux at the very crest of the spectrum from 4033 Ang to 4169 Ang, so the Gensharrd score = 4.72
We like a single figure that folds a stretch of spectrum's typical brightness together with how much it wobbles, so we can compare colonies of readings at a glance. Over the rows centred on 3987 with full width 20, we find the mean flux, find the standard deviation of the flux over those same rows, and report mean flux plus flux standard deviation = 4.2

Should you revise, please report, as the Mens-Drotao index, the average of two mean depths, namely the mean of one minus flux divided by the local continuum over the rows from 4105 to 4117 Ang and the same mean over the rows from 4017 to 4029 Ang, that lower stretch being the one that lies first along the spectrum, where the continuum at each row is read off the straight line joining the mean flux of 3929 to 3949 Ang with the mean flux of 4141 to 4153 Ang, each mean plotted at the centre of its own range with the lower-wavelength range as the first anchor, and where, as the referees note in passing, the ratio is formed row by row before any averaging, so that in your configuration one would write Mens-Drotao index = 0.025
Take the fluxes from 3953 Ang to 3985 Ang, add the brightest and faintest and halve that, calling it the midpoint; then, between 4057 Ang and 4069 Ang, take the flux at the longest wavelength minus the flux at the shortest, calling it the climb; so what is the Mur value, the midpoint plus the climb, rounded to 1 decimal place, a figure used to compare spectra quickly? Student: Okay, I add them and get 3.3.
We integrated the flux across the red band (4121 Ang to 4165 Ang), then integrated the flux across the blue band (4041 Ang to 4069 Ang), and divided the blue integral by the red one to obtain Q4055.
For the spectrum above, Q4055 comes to 0.63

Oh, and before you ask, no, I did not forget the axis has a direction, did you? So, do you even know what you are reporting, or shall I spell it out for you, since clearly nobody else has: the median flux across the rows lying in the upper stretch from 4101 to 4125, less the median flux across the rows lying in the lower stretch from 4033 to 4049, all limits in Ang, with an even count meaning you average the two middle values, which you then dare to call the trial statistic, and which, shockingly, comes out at 0.2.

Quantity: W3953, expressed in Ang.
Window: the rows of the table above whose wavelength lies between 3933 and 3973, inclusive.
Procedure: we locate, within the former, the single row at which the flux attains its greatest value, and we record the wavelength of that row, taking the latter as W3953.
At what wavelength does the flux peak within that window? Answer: 3955 Ang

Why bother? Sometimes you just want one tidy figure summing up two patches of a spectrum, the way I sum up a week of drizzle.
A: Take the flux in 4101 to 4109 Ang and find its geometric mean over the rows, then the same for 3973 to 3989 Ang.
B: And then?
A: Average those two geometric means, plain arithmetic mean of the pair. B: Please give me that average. 4.13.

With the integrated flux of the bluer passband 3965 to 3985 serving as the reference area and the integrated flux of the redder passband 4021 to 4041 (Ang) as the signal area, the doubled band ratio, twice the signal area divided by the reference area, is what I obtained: 1.97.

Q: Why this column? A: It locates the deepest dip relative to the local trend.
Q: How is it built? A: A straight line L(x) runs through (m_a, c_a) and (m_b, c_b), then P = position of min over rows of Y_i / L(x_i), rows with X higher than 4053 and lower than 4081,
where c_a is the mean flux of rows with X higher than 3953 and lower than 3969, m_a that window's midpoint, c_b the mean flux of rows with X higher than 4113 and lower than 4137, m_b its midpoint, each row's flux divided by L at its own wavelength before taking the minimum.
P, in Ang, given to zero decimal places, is 4067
